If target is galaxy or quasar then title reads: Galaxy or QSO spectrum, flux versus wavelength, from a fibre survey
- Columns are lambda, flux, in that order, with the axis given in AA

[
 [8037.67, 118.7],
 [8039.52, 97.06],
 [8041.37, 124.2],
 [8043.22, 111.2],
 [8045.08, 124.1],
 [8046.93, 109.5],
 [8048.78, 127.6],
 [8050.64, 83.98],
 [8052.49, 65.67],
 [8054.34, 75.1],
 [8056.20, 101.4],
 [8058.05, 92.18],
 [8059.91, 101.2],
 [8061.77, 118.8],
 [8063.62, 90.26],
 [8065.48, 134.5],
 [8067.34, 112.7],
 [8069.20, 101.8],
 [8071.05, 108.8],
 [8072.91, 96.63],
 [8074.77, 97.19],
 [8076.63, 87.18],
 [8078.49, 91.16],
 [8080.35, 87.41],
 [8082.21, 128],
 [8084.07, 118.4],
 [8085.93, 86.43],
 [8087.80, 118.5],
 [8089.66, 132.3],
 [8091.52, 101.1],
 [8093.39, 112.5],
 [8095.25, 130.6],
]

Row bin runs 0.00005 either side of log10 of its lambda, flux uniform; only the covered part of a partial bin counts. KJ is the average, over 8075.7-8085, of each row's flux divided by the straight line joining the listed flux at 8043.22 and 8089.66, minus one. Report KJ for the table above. -0.20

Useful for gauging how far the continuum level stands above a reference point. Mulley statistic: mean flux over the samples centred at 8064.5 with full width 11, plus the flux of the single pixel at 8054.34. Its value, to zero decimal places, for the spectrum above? 185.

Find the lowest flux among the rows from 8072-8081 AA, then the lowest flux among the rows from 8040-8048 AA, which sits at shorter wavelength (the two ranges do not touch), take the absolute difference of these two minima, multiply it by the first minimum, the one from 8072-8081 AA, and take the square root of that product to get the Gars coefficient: 44.1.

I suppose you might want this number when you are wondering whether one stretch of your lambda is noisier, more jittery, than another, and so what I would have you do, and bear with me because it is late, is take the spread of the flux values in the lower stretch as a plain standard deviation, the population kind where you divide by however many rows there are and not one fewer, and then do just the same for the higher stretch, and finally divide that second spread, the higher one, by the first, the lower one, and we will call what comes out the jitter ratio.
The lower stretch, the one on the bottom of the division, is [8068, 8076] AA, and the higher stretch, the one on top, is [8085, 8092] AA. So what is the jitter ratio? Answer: 3.6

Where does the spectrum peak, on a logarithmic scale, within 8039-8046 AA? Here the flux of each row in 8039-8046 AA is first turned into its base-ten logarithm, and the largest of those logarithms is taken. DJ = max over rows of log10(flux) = 2.09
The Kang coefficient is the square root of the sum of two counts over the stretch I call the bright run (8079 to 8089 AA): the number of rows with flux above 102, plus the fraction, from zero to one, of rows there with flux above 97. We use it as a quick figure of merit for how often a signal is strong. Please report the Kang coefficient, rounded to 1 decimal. 1.9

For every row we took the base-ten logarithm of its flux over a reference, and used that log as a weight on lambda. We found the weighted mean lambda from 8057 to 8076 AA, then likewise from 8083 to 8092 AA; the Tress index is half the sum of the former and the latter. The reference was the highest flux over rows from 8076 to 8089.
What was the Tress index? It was 8077.0 AA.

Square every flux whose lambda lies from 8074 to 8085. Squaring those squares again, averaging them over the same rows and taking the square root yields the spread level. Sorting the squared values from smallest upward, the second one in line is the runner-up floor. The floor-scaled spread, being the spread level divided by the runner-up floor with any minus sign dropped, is 1.45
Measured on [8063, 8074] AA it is 1.30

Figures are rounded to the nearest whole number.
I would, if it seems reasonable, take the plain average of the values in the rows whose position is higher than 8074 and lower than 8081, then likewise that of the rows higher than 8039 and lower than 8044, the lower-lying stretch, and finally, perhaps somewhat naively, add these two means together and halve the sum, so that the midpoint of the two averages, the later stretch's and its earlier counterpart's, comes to 101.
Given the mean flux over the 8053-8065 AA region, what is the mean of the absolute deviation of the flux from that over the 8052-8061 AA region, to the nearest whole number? 13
